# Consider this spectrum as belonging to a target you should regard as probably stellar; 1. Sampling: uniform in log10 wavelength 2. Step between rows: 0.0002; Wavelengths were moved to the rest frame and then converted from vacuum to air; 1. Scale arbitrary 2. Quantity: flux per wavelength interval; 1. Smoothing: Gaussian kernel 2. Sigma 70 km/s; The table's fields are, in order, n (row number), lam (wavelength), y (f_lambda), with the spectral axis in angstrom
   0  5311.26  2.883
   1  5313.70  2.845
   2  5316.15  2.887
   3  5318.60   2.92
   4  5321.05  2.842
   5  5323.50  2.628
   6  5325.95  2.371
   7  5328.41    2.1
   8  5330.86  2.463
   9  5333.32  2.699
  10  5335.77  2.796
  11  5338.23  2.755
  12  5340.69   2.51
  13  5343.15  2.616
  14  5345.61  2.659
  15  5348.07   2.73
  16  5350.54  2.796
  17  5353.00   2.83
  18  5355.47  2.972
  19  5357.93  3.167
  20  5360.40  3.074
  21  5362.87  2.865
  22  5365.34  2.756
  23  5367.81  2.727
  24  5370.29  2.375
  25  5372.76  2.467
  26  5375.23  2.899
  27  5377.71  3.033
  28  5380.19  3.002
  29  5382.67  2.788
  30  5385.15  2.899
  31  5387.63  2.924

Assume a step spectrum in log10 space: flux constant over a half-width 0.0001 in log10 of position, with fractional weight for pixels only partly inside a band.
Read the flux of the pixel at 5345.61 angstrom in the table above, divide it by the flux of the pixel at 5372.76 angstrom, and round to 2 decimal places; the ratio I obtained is 1.08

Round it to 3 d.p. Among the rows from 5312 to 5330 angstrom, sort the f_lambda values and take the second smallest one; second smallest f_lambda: 2.371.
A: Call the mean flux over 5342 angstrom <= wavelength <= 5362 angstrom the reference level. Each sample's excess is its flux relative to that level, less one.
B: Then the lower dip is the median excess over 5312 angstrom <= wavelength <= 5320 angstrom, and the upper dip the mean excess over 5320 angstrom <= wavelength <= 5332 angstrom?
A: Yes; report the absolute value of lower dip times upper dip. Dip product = 0.0014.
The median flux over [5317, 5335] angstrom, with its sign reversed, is -2.63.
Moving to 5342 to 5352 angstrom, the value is -2.69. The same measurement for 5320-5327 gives -2.63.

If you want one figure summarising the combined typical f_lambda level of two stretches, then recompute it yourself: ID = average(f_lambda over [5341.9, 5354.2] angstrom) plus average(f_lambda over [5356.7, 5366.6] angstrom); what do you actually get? 5.69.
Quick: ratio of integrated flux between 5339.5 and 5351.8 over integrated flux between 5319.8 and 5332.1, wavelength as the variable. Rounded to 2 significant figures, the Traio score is 1.1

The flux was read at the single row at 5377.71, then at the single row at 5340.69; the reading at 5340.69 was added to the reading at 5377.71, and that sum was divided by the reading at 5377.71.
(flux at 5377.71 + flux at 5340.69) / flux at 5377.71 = 1.83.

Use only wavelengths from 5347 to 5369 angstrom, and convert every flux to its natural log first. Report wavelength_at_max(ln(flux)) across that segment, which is 5357.93 angstrom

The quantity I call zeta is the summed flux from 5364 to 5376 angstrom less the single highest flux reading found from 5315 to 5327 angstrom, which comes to 10.3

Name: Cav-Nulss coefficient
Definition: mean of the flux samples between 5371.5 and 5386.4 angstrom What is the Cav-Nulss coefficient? 2.85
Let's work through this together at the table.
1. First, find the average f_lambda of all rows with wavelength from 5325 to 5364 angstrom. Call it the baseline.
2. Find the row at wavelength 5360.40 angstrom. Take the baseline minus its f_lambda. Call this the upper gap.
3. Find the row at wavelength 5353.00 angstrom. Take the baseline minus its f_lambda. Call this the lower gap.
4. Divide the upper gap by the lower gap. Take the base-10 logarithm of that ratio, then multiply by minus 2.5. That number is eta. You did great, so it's -1.2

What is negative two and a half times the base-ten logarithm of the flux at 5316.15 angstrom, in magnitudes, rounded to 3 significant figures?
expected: -1.15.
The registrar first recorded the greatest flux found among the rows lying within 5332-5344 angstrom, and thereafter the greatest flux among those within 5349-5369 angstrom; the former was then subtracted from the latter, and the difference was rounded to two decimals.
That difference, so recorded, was 0.37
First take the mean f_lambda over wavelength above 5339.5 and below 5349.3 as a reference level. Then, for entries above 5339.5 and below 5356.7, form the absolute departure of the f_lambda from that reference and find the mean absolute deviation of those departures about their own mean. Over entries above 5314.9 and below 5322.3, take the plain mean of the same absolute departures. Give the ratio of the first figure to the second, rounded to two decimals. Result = 0.33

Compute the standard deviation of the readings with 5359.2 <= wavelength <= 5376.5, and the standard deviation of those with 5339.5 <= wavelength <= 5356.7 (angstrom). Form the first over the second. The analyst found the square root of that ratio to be 1.27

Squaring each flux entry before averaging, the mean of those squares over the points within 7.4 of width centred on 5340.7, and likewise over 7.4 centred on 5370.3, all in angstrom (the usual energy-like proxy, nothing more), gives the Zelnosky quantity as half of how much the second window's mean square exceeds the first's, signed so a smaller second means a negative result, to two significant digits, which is -0.26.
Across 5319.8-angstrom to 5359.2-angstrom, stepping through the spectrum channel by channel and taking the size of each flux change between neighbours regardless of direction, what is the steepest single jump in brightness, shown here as 0.36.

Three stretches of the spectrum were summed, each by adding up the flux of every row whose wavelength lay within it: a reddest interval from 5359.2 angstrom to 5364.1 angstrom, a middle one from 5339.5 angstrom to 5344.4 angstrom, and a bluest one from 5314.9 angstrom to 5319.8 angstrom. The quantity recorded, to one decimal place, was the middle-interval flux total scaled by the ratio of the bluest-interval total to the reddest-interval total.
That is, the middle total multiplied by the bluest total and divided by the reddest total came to 5.0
